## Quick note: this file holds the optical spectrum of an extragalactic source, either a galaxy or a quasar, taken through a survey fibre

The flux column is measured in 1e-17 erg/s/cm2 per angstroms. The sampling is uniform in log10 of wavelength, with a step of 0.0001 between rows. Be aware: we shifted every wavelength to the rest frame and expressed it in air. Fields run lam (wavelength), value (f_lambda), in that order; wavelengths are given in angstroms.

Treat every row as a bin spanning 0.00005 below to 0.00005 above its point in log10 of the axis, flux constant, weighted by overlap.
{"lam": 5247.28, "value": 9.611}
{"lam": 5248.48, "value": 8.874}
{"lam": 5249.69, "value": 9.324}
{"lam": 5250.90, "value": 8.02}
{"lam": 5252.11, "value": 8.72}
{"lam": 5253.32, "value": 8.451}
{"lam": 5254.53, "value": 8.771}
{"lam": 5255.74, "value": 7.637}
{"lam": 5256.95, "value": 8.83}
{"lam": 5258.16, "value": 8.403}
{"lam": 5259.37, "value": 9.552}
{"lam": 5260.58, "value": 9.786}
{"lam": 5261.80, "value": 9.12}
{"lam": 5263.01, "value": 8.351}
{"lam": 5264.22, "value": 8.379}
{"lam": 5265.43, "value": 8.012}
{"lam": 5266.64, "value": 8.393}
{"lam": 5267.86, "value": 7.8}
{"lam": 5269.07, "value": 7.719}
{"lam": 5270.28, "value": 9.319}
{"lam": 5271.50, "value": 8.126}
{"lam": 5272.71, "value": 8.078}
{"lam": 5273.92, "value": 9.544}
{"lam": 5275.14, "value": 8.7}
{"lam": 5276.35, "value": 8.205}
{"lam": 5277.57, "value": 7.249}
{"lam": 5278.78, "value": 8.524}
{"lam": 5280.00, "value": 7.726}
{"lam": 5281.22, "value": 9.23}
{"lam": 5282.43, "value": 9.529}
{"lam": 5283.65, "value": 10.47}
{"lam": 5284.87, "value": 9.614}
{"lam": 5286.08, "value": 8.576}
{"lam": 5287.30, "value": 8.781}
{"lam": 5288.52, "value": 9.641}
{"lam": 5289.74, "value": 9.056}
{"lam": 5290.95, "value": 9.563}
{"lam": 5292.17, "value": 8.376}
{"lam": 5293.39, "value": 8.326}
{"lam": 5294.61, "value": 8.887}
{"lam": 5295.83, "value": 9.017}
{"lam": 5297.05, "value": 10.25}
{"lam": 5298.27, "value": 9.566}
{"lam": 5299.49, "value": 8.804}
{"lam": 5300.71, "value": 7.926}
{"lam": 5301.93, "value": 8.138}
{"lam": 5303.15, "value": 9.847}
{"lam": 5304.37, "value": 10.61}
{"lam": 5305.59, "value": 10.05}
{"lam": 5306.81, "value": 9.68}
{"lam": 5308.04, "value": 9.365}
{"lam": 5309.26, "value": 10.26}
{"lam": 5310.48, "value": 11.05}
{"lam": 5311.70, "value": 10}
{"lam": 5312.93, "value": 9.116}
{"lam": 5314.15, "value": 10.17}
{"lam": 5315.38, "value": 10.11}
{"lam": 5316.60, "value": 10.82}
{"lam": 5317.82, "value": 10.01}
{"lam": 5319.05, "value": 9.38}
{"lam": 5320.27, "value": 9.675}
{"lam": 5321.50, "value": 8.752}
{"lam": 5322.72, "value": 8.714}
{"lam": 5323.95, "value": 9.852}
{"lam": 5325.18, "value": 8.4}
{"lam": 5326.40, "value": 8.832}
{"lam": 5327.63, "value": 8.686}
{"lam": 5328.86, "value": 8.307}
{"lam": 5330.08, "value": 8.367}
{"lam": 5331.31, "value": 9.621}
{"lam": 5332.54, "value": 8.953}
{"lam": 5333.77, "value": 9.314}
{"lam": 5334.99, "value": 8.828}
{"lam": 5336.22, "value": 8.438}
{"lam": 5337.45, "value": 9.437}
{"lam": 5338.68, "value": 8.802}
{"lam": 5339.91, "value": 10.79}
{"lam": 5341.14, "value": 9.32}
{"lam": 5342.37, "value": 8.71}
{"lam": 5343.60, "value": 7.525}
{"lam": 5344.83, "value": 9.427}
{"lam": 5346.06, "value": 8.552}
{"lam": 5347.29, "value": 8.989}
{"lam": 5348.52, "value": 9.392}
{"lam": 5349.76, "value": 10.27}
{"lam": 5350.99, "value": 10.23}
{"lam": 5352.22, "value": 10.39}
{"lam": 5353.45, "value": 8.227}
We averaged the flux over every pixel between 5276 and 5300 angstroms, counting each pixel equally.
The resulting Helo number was 9.0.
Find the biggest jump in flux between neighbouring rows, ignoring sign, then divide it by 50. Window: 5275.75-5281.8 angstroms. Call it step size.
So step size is 0.030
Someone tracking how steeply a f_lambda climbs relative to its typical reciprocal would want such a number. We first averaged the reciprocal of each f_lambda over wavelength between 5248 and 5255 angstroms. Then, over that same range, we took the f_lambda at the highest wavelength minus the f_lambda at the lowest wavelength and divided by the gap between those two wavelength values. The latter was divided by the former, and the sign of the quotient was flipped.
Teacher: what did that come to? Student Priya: 0.15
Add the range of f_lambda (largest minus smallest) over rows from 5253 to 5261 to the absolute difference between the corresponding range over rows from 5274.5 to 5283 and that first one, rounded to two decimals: 2.28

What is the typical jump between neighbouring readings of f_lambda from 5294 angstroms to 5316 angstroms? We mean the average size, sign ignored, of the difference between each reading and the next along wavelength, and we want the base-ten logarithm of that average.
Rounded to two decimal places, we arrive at -0.14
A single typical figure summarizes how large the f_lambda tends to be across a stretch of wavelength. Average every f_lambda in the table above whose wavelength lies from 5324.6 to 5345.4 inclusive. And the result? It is 8.93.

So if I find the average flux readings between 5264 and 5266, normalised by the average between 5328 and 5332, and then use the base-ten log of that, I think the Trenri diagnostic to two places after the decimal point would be -0.03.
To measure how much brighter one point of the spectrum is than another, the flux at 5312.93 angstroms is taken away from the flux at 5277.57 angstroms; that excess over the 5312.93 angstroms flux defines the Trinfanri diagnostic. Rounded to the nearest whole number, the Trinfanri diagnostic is -2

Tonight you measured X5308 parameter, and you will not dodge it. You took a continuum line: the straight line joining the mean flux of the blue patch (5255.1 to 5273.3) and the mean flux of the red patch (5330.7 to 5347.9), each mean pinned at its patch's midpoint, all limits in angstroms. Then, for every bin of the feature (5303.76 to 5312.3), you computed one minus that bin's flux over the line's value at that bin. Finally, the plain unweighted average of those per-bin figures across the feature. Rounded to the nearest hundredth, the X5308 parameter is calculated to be -0.15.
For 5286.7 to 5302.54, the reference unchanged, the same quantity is -0.03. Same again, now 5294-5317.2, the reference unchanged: -0.10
